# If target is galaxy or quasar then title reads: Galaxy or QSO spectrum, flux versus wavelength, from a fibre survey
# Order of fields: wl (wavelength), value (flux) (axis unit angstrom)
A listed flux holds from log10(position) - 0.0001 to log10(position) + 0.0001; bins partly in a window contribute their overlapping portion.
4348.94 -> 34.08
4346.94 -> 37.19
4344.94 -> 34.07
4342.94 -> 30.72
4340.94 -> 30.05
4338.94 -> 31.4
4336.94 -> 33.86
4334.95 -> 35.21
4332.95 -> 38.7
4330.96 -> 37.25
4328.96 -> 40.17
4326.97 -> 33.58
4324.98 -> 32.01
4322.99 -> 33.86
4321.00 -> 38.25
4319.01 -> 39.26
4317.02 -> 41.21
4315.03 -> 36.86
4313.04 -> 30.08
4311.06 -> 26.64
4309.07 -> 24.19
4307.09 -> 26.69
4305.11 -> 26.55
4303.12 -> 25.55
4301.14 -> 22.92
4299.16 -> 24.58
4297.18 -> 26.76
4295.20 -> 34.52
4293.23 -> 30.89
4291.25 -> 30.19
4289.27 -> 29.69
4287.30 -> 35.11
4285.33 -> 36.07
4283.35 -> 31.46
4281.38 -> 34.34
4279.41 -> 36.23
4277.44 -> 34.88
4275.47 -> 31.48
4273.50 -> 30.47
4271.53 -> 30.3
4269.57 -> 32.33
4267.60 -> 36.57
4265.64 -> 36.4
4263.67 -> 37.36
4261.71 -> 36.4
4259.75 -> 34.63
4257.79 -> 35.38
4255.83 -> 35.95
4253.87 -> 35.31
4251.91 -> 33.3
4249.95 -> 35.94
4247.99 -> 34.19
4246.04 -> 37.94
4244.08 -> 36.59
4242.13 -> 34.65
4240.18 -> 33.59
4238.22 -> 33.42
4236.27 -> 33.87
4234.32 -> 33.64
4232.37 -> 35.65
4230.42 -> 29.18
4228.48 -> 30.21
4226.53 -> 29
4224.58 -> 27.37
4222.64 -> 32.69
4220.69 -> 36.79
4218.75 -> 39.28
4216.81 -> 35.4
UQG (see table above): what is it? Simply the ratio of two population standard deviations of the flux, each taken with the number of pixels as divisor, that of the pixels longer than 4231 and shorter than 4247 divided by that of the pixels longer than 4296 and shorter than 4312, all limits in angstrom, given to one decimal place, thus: 1.1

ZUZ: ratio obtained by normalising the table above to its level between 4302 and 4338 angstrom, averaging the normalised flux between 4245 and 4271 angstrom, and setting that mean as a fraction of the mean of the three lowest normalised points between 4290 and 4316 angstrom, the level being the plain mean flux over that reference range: 1.5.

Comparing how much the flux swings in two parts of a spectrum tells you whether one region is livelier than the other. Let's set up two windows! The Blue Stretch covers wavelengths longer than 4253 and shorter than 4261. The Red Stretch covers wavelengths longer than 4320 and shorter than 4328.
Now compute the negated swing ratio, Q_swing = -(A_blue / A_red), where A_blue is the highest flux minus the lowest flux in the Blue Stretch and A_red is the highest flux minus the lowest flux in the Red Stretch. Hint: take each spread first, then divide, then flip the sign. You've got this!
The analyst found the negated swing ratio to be -0.21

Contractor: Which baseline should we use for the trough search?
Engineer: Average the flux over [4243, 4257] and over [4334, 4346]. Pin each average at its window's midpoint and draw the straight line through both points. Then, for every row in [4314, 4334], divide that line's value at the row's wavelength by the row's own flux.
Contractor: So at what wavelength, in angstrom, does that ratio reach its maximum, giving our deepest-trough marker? 4324.98 angstrom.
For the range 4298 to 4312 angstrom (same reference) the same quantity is 4301.14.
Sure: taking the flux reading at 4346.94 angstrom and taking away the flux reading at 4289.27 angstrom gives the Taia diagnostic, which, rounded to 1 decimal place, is 7.5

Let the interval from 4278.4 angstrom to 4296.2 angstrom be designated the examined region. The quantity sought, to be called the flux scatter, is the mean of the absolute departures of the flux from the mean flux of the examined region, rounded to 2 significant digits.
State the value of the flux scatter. 2.3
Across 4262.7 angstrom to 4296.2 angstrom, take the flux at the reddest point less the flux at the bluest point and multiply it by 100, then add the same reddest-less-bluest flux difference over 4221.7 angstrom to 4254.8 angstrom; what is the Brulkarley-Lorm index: -281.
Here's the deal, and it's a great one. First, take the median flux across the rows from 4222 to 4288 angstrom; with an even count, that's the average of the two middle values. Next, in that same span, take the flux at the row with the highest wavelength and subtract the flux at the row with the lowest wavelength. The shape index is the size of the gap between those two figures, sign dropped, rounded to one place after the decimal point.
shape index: 32.1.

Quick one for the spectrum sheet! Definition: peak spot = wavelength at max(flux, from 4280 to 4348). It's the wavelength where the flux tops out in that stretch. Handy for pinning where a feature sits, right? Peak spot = 4317.02 angstrom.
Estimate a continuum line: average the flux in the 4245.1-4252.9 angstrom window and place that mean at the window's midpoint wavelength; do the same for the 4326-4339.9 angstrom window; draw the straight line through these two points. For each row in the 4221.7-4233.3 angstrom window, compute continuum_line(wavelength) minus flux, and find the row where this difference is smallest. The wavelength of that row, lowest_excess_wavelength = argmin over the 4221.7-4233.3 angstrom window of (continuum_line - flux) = 4232.37 angstrom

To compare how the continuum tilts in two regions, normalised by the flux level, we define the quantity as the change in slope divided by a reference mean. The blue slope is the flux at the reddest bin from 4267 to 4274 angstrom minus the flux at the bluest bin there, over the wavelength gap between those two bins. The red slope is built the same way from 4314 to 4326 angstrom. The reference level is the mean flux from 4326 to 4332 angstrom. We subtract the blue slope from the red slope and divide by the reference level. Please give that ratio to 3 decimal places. 0.015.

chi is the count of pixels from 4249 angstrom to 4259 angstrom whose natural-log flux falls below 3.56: 1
